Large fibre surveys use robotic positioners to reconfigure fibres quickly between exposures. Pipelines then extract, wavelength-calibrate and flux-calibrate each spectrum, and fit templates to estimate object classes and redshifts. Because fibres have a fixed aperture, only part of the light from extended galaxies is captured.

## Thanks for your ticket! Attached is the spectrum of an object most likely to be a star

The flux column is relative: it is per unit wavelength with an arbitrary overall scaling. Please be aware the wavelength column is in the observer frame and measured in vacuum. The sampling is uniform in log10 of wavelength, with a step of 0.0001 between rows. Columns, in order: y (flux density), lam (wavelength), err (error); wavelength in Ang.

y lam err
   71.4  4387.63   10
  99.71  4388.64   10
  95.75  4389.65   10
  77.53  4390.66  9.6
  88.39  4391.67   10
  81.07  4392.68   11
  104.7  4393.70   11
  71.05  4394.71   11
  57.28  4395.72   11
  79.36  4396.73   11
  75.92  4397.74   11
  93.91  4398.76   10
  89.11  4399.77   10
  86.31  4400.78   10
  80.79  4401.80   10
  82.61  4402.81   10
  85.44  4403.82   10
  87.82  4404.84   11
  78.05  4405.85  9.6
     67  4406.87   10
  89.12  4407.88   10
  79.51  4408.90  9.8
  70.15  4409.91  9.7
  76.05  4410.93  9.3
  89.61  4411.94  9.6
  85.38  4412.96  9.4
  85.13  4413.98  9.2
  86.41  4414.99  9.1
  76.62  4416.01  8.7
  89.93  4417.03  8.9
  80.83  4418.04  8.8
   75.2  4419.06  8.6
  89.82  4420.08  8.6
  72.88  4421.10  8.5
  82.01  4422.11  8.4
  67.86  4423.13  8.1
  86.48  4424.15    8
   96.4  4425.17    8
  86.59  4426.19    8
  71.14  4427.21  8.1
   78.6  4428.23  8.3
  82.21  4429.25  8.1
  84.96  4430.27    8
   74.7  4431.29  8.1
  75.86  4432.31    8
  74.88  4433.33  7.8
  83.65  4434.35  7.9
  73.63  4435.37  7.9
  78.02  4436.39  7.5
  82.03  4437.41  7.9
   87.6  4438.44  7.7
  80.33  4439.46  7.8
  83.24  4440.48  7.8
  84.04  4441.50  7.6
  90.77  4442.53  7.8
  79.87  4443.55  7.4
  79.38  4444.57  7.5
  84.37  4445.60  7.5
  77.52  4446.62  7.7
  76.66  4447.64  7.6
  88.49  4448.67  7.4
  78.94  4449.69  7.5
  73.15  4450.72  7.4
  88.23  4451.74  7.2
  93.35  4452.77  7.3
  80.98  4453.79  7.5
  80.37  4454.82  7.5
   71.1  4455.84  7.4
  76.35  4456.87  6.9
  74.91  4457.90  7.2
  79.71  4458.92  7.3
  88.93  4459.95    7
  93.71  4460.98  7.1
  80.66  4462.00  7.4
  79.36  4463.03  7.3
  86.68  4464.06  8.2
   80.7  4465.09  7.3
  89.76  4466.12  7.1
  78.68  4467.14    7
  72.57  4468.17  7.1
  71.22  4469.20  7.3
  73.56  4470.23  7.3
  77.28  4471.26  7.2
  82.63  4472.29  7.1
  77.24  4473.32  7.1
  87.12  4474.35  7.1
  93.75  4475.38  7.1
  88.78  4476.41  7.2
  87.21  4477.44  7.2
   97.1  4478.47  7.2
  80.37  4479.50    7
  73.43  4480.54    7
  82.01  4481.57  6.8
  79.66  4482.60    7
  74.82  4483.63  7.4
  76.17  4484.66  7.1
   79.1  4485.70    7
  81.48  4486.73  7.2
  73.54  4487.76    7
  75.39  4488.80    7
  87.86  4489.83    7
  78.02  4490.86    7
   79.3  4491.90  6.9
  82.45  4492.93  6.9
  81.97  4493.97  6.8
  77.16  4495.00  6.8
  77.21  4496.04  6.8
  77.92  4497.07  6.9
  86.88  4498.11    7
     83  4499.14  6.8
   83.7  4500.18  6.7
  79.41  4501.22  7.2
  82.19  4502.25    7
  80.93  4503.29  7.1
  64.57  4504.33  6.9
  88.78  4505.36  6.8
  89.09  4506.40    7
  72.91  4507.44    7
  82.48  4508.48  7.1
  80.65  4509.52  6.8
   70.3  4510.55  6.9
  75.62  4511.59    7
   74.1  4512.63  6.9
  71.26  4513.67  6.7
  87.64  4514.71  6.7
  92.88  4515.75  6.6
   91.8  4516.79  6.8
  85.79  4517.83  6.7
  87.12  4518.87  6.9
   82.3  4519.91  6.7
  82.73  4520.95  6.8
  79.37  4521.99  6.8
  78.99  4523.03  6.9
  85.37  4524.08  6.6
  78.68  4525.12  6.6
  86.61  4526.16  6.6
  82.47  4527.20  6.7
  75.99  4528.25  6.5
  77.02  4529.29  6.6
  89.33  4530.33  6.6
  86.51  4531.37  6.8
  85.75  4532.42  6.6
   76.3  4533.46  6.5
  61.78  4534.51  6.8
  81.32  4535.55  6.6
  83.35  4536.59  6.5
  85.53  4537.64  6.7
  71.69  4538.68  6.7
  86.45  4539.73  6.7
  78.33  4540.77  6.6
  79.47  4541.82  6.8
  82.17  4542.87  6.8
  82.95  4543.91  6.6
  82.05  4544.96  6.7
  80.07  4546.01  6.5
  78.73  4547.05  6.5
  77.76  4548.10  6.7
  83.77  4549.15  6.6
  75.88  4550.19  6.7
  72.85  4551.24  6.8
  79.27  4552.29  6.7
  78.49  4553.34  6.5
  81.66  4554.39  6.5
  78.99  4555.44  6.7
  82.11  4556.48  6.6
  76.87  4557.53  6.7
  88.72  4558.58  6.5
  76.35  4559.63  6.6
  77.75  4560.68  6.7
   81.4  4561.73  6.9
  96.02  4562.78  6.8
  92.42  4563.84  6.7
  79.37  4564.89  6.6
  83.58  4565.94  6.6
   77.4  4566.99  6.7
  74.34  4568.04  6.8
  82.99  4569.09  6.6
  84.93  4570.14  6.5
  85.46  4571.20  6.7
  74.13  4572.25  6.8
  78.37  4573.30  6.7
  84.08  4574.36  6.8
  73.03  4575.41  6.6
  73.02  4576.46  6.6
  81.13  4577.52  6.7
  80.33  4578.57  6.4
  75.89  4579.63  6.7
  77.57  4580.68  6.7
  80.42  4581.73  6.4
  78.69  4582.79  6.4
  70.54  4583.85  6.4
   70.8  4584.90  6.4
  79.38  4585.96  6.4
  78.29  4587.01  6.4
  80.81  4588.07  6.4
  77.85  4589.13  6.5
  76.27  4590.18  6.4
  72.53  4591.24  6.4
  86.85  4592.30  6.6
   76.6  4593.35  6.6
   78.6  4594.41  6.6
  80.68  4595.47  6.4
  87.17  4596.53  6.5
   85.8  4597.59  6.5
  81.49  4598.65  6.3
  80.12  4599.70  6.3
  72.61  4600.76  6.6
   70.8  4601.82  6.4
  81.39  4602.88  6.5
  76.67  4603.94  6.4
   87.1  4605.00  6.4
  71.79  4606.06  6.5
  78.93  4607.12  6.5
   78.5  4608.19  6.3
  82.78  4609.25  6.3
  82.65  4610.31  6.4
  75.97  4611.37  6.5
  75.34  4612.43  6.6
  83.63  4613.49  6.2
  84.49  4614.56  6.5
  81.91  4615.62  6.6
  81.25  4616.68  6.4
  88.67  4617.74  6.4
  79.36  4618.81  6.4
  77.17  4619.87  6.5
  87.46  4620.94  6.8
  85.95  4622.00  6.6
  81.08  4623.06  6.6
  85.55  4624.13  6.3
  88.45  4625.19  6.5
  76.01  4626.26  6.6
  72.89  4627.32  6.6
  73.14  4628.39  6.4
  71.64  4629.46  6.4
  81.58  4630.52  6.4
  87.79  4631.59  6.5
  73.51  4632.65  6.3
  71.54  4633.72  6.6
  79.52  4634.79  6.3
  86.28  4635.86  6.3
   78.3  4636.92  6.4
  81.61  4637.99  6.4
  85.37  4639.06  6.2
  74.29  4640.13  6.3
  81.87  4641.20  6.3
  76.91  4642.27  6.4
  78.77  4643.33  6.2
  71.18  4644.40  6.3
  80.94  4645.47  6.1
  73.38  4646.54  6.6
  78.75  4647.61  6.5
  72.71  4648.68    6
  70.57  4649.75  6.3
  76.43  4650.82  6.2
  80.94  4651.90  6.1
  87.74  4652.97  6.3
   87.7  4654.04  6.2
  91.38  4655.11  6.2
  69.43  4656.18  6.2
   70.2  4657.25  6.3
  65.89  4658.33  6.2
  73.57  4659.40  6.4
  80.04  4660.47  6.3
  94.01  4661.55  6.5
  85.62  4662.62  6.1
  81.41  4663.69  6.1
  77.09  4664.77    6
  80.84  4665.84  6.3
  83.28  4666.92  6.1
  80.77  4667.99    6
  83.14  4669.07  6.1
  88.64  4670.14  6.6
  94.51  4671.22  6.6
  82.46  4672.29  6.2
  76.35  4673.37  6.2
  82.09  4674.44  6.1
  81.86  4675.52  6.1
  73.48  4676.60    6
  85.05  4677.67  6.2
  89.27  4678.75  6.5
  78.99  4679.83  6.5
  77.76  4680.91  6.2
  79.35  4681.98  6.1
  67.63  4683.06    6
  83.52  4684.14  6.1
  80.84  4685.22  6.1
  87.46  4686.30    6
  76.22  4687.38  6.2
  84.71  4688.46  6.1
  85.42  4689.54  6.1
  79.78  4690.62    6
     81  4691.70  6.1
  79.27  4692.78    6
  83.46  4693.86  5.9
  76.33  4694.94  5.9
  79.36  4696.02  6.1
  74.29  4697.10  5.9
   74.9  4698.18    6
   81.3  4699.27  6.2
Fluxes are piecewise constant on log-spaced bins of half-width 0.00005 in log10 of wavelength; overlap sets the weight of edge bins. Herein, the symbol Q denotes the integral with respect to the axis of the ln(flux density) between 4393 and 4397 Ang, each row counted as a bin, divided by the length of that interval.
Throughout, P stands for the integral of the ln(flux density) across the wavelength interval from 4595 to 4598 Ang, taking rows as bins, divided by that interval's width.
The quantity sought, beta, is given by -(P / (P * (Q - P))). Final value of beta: 10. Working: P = 4.432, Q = 4.33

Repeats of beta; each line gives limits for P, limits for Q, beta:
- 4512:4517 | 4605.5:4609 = 14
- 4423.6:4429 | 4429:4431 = 699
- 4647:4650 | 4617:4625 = -8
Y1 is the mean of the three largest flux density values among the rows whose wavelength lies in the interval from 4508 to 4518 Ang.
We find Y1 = 91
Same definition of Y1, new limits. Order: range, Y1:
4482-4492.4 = 83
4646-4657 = 89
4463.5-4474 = 86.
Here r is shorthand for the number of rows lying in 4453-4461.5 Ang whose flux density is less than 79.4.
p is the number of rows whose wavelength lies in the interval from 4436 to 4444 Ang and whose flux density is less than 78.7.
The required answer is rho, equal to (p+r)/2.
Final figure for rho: 2.0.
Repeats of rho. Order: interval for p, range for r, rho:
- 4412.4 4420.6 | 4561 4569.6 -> 2.5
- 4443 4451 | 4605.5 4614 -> 4.0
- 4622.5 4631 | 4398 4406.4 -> 2.5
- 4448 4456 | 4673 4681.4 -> 3.0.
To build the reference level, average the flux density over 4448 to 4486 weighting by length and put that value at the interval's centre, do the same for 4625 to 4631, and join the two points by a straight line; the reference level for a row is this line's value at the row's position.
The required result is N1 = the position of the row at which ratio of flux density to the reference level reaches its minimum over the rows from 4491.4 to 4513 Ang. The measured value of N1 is 4504.33 Ang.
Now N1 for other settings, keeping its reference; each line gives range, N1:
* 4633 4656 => 4649.75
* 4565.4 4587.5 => 4583.85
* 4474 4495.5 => 4480.54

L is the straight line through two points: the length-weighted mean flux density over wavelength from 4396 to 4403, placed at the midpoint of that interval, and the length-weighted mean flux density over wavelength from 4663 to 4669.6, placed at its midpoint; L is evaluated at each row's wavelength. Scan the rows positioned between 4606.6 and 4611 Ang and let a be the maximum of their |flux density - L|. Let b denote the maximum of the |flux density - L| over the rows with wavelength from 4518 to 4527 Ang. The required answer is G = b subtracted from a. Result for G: -1.7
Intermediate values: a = 3.1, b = 4.8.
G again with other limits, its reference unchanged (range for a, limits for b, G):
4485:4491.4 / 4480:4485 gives -0.2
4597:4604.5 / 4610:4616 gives 4.6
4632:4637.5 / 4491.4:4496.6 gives 4.5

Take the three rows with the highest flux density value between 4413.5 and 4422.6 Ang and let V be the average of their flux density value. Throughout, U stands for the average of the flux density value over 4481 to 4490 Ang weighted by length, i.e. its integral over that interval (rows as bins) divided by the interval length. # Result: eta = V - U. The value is 10.2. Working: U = 78.6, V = 88.7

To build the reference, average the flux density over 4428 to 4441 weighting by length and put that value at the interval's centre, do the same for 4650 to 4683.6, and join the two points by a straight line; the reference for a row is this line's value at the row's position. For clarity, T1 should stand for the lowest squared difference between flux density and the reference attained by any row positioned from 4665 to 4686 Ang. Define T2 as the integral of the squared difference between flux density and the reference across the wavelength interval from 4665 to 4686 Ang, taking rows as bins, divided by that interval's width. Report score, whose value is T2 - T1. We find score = 33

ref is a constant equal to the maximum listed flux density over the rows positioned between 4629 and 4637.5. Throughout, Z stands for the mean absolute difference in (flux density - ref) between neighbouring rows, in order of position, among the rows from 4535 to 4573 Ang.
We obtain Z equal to 5.3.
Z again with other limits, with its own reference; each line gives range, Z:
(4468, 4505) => 5.1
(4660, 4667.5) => 6.2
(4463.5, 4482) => 6.8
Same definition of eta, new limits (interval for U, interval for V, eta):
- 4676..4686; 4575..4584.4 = 0.9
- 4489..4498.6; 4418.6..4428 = 10.1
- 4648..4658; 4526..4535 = 9.2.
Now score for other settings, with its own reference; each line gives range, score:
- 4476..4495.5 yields 34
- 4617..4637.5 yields 35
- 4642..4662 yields 66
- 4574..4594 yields 26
